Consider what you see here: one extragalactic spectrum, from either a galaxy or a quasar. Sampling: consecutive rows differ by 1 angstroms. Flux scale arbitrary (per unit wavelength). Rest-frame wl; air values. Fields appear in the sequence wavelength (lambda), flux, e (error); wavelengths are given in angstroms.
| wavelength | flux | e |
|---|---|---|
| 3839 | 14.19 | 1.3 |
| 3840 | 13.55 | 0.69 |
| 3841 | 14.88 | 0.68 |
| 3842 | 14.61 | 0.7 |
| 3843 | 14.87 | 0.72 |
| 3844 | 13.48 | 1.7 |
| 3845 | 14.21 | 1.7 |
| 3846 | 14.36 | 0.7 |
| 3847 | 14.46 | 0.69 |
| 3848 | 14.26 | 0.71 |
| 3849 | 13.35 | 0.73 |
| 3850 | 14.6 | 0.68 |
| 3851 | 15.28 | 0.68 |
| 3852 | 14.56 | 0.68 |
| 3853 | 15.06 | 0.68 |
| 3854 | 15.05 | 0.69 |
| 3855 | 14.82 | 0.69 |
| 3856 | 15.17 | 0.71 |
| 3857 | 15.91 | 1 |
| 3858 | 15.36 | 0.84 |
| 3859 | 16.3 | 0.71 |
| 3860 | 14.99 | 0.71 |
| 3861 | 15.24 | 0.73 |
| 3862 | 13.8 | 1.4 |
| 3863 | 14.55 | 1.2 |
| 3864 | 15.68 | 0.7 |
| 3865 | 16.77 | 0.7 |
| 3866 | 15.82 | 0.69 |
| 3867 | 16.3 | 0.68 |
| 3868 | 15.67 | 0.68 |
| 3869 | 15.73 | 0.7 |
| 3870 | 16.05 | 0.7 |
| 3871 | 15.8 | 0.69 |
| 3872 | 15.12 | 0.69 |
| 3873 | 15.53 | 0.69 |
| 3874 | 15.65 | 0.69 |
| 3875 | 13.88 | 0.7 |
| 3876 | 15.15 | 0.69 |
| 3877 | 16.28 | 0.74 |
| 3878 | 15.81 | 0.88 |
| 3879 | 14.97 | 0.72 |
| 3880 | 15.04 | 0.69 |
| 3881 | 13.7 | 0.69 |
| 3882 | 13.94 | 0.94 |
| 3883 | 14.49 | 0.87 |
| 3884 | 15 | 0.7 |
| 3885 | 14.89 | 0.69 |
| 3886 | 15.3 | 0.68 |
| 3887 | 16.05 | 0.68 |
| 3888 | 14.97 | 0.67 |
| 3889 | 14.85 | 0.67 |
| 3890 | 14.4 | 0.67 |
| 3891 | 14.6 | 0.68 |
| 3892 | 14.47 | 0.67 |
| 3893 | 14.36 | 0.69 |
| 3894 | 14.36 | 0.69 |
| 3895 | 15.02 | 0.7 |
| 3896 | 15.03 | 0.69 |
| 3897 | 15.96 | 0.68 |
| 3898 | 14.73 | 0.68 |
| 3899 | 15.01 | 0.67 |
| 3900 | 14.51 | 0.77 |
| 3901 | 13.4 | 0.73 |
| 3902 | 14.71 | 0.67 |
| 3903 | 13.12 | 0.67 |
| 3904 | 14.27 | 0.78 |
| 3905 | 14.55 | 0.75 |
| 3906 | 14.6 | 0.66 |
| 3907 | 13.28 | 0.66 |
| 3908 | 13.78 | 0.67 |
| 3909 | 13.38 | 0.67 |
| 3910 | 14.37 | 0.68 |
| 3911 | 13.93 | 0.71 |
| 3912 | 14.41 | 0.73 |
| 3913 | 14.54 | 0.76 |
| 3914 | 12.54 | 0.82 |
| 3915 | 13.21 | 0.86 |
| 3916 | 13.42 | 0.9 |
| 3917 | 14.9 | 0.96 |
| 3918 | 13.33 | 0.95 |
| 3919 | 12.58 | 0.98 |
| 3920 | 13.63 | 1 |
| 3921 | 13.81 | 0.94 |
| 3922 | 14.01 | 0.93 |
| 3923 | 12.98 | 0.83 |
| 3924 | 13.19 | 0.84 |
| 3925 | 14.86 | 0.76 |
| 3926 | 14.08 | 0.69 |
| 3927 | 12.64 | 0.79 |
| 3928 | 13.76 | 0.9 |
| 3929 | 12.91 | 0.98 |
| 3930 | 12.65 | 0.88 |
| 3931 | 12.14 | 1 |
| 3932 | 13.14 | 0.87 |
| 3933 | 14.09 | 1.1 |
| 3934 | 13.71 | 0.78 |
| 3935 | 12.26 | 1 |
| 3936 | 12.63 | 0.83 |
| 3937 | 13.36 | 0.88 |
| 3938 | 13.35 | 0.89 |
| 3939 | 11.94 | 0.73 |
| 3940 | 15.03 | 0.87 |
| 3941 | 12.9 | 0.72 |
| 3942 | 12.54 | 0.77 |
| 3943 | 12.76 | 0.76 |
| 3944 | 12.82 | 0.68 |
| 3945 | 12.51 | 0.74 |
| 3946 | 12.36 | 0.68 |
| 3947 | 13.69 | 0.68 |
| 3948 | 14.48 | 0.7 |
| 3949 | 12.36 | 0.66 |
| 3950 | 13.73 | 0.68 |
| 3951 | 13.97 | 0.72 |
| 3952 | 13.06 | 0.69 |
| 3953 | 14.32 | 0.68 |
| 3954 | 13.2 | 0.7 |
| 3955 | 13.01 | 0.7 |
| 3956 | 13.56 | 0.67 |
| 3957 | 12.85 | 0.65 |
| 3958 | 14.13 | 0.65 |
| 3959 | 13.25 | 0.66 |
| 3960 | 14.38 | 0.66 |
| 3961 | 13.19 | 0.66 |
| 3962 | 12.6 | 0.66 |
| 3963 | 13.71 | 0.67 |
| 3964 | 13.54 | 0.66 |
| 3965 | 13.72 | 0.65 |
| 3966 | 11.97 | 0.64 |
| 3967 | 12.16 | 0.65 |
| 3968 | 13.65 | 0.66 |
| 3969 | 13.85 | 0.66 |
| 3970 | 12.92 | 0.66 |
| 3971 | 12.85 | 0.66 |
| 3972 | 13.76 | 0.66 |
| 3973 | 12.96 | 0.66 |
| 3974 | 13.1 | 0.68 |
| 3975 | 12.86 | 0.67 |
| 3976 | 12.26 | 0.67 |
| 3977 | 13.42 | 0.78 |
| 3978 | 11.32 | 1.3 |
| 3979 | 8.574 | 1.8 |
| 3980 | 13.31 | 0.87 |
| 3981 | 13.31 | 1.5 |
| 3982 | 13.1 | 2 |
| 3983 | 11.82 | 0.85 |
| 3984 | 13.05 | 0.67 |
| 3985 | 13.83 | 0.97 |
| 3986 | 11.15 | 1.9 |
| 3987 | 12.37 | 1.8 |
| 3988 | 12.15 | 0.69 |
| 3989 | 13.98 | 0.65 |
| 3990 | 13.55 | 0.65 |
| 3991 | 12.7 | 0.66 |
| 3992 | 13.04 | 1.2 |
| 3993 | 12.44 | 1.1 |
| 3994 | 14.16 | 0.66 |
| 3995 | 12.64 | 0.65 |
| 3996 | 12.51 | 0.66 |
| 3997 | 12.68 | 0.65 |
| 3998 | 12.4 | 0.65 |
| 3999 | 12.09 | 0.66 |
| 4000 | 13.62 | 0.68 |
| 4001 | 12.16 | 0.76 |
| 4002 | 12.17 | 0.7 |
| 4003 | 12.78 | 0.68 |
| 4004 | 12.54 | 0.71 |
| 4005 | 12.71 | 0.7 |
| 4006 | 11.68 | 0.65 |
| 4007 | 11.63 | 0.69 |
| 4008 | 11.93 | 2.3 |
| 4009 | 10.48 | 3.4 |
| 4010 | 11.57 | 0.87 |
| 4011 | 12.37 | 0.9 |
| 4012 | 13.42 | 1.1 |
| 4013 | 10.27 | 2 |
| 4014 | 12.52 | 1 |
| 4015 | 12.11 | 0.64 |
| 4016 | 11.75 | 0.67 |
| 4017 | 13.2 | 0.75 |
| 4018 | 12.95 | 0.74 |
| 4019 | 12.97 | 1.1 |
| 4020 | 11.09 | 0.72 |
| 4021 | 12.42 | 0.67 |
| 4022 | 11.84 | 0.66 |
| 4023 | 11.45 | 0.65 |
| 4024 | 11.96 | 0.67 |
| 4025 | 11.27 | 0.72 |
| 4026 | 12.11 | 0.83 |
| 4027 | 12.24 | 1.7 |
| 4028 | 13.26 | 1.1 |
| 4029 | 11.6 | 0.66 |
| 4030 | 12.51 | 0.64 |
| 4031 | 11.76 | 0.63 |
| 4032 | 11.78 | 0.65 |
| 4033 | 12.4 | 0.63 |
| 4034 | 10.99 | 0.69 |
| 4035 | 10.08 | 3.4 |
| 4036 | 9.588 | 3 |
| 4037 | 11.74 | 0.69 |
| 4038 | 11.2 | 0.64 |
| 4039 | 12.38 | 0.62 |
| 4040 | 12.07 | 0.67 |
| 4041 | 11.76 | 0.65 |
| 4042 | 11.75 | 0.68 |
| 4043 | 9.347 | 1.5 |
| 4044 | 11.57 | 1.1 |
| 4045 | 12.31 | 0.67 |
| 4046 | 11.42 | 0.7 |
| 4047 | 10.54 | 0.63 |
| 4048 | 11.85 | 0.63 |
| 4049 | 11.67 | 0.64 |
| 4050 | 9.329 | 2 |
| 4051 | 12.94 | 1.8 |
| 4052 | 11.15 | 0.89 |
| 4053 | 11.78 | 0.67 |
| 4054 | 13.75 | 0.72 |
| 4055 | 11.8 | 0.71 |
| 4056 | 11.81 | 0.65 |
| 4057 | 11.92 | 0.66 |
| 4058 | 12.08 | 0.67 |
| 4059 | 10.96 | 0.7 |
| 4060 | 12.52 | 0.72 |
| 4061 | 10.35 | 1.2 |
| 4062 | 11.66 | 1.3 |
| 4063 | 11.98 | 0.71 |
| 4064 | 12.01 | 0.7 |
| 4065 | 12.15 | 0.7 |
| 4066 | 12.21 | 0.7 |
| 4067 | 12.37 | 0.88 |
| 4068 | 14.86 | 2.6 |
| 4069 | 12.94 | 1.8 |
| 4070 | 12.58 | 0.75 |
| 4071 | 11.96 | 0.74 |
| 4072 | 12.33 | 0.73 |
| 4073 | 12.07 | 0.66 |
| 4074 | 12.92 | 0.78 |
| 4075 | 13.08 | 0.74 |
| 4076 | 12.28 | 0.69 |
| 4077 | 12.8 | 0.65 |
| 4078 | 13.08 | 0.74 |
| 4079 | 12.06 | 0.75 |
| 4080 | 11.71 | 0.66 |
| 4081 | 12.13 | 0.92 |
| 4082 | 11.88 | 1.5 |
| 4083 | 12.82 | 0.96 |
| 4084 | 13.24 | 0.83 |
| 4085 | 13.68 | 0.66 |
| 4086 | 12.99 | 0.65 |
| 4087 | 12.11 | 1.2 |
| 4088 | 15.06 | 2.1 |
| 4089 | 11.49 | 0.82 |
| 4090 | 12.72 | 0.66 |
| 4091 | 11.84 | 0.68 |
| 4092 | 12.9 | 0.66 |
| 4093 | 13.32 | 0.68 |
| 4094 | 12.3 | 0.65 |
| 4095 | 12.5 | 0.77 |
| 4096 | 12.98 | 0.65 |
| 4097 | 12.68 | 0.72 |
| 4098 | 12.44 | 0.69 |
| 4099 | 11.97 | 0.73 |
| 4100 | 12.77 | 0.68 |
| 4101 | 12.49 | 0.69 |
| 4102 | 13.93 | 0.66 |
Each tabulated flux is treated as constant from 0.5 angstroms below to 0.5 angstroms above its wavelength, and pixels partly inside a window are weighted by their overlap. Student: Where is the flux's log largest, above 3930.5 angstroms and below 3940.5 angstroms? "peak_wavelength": 3940 angstroms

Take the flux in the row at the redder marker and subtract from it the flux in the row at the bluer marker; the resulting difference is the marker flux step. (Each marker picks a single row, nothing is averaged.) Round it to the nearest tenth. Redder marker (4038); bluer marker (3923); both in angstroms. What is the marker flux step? -1.8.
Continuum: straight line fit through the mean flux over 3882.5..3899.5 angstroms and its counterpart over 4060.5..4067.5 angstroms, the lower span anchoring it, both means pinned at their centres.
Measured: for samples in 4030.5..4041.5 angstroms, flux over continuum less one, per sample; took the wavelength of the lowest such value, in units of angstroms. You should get 4036 angstroms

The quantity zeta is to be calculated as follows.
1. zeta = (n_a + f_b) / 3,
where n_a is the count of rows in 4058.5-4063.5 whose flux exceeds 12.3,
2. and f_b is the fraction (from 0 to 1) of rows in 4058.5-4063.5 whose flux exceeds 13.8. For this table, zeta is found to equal 0.33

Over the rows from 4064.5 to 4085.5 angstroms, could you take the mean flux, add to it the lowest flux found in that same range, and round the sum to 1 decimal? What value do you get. 24.3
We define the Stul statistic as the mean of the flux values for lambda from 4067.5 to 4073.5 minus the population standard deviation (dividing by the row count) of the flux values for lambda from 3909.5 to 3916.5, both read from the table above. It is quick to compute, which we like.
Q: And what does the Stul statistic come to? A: 12.10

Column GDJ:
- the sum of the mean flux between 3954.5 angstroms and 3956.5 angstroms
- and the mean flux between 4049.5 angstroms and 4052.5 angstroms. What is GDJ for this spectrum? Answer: 24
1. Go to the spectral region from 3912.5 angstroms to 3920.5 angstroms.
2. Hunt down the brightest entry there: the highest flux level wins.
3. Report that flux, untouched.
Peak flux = 14.9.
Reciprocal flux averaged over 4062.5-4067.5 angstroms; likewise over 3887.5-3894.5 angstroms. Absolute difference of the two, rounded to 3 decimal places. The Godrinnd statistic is 0.014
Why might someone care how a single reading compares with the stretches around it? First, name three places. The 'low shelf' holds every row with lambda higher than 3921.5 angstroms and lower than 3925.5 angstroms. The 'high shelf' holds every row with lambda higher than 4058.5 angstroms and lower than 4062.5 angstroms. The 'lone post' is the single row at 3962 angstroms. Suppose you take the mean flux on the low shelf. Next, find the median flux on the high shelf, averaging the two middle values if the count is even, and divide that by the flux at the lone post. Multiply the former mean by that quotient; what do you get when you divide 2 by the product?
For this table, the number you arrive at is 0.162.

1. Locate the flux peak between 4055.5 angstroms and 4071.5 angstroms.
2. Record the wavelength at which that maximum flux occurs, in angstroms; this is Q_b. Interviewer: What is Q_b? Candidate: 4068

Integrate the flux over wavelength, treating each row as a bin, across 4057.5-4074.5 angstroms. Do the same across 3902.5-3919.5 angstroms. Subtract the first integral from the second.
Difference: 26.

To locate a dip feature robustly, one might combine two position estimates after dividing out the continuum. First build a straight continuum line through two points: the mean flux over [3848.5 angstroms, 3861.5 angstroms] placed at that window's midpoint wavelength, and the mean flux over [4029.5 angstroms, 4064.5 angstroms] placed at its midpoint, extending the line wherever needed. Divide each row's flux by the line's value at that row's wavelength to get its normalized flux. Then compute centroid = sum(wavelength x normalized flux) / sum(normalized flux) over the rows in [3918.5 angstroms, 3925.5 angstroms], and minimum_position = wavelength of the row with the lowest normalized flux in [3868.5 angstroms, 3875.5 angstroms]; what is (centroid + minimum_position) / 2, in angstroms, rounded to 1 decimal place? 3898.5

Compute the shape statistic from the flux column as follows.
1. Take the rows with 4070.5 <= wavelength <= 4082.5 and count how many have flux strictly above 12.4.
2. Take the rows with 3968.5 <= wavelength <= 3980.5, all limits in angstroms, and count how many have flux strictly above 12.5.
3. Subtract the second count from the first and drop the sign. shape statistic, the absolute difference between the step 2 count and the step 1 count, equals 5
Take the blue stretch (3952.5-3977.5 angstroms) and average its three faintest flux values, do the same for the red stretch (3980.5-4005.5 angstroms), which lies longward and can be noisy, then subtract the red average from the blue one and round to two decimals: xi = 0.44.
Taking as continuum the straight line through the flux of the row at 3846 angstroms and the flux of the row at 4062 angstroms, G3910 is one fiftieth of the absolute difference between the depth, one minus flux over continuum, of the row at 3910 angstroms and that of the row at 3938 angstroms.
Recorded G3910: 0.0010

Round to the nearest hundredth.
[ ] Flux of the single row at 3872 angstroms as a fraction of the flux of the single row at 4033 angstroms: 1.22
